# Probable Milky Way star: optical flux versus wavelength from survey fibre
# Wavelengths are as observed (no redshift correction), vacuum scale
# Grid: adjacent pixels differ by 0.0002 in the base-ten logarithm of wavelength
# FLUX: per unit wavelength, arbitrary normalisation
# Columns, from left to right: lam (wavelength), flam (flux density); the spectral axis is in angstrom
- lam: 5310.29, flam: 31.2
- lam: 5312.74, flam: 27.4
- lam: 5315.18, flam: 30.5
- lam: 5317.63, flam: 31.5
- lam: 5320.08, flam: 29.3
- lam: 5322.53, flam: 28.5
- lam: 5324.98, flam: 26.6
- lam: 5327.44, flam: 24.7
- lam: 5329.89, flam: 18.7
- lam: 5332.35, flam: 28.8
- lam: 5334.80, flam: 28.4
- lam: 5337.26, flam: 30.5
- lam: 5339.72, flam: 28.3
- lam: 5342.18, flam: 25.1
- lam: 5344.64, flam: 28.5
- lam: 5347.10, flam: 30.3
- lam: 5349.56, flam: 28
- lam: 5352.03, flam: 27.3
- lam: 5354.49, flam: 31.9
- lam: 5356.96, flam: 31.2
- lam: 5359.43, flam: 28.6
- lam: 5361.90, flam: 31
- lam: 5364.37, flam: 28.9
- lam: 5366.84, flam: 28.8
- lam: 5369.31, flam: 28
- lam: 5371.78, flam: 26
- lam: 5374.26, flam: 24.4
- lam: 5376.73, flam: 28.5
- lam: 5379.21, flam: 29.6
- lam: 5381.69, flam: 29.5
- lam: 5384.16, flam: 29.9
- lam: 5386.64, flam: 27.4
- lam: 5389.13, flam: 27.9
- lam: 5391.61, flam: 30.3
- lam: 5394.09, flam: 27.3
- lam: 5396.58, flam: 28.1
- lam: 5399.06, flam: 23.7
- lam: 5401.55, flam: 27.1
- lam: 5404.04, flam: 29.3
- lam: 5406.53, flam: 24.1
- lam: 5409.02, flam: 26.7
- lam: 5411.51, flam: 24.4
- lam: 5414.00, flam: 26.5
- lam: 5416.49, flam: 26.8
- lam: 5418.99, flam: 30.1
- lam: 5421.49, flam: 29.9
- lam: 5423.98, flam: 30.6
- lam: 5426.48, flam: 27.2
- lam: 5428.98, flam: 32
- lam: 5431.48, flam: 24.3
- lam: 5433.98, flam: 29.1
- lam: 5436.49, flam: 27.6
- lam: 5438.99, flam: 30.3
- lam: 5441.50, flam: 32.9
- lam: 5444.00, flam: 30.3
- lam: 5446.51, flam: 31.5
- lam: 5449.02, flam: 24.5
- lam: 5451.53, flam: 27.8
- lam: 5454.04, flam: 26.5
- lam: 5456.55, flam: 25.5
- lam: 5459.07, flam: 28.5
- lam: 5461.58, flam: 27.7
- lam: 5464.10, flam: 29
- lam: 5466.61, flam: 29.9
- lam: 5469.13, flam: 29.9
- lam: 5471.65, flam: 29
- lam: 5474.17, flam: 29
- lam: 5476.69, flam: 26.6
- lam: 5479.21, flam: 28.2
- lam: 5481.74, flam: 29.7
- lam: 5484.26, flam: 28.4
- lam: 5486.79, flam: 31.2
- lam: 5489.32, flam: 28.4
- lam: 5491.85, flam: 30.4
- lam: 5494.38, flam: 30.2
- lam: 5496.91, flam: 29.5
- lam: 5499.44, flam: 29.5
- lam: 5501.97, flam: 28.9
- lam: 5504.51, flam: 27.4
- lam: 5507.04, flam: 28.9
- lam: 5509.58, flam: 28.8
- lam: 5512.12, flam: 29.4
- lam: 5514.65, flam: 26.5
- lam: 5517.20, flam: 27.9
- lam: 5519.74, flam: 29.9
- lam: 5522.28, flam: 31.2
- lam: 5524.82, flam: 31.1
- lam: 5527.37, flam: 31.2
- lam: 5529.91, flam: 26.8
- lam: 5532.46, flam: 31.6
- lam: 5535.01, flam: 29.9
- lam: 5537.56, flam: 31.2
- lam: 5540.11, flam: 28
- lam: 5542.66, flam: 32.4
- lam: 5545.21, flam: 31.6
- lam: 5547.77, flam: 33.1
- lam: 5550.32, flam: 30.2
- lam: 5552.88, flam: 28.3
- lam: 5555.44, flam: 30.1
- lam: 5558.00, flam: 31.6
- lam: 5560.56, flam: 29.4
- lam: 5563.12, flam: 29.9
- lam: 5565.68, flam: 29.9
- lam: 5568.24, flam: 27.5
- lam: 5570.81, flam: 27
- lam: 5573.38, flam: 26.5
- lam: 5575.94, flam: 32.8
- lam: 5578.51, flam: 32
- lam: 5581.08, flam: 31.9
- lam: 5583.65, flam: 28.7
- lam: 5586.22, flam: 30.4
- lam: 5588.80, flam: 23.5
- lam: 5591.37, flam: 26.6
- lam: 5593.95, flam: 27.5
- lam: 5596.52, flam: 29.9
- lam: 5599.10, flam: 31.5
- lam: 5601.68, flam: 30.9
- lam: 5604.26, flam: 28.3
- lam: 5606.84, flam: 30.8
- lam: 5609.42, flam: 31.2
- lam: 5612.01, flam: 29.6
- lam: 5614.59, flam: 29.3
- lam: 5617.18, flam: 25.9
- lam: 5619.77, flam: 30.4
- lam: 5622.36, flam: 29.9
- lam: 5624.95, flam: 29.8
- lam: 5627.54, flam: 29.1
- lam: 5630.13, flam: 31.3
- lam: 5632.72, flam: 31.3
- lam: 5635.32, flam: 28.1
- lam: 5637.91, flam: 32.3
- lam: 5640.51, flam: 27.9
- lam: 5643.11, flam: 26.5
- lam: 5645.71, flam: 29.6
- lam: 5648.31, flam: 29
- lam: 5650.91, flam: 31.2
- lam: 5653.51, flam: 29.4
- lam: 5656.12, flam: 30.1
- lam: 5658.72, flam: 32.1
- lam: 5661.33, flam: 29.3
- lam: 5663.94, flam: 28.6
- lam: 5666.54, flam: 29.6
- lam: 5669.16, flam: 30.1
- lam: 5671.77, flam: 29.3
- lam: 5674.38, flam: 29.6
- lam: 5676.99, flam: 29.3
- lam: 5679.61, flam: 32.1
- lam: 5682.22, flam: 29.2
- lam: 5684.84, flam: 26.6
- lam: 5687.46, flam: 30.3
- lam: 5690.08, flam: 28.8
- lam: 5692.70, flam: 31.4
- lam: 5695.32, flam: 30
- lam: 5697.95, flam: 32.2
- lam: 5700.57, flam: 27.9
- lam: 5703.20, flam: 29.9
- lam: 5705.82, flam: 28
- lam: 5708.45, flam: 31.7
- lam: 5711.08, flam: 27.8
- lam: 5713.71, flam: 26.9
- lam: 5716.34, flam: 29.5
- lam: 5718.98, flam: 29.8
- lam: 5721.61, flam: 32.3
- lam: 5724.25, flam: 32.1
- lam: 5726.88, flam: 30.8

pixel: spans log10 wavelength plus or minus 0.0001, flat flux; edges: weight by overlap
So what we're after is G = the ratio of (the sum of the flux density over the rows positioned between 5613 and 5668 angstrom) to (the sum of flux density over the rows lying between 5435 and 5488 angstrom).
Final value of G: 1.03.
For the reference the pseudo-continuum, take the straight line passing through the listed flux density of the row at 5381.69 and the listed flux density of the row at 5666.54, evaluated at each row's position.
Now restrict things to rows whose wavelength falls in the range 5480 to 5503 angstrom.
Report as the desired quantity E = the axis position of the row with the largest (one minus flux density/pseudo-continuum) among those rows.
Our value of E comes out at 5489.32 angstrom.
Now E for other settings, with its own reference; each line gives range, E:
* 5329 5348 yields 5329.89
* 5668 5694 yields 5684.84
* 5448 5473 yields 5449.02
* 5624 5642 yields 5640.51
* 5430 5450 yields 5431.48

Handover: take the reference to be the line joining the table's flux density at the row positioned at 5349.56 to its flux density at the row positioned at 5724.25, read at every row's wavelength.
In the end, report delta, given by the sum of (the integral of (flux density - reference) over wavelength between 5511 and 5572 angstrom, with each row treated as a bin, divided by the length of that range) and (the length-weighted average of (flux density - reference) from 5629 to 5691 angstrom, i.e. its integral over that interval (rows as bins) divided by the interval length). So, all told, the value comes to -2.0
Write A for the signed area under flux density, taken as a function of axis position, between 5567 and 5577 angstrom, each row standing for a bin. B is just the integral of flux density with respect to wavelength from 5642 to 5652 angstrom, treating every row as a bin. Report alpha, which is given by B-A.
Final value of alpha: 7.3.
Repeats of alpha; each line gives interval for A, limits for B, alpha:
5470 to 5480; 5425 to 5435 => -0.9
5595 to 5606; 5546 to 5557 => 3.9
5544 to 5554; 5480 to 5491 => 15.0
